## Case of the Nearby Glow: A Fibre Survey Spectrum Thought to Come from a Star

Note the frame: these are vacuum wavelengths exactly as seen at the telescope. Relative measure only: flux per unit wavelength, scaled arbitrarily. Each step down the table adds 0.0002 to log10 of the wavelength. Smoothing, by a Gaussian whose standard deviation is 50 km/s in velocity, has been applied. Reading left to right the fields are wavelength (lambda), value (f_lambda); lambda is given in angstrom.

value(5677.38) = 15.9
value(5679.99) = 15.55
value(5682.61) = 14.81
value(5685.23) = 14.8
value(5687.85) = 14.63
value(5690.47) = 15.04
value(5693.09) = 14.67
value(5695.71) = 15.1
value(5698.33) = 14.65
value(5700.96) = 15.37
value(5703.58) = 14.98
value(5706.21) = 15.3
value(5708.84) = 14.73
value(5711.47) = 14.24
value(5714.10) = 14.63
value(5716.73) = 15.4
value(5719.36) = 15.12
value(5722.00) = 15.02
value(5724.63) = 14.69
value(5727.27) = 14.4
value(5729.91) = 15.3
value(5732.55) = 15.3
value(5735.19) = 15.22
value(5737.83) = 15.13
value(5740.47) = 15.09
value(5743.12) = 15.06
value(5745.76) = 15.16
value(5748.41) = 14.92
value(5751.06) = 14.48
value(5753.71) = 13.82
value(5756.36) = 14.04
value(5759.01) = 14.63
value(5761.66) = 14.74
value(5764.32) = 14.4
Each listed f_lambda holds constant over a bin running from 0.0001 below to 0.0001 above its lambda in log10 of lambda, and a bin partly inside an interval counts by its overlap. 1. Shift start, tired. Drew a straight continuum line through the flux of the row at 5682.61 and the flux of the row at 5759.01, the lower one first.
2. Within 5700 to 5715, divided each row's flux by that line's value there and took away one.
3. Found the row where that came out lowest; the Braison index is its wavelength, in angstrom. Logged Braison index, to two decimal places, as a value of 5711.47 angstrom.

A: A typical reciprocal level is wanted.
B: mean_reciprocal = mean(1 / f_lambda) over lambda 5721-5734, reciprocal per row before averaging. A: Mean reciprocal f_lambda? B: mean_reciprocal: 0.0670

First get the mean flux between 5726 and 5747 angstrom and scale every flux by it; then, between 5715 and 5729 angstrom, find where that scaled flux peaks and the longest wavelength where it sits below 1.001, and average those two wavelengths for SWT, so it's 5722.0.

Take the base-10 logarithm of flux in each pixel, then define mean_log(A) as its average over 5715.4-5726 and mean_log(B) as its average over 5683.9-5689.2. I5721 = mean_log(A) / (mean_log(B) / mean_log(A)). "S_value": 1.19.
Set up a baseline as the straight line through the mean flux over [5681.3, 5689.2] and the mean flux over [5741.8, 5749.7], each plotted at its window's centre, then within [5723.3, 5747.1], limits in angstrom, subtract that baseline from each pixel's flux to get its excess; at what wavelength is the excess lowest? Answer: 5727.27 angstrom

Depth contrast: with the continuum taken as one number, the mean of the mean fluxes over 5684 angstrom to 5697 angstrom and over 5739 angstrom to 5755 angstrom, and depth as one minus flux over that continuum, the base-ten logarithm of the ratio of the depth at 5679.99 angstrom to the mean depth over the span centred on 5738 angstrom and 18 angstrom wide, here 0.30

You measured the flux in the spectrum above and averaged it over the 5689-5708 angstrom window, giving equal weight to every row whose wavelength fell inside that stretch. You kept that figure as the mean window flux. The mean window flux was 15.0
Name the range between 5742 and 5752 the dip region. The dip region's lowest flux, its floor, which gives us 14.48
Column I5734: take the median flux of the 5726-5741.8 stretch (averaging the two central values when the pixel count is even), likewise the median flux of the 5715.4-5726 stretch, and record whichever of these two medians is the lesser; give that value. 15.1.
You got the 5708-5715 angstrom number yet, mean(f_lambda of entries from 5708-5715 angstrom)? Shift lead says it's 14.5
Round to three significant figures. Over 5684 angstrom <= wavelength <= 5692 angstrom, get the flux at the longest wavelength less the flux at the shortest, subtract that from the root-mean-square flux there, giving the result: 14.6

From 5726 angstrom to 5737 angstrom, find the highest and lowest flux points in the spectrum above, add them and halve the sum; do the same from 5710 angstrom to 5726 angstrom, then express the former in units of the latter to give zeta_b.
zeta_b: 1.00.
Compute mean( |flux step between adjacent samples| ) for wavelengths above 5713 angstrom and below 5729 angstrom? 0.354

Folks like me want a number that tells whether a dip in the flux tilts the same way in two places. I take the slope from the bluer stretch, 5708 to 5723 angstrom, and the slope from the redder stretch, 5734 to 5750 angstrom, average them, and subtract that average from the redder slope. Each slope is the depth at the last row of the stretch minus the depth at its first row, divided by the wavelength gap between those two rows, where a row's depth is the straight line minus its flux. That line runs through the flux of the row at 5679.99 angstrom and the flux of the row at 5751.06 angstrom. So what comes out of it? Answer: 0.022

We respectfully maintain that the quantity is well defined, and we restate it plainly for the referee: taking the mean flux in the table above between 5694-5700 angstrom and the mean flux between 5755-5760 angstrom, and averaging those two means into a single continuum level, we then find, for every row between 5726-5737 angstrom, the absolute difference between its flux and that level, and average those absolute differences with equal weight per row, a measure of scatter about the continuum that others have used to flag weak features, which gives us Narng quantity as 0.55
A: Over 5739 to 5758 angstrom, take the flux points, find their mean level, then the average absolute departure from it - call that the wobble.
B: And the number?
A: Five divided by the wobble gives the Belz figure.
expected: 11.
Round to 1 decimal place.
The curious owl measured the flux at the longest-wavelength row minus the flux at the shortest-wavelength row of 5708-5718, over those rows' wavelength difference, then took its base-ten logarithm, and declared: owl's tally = -1.1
